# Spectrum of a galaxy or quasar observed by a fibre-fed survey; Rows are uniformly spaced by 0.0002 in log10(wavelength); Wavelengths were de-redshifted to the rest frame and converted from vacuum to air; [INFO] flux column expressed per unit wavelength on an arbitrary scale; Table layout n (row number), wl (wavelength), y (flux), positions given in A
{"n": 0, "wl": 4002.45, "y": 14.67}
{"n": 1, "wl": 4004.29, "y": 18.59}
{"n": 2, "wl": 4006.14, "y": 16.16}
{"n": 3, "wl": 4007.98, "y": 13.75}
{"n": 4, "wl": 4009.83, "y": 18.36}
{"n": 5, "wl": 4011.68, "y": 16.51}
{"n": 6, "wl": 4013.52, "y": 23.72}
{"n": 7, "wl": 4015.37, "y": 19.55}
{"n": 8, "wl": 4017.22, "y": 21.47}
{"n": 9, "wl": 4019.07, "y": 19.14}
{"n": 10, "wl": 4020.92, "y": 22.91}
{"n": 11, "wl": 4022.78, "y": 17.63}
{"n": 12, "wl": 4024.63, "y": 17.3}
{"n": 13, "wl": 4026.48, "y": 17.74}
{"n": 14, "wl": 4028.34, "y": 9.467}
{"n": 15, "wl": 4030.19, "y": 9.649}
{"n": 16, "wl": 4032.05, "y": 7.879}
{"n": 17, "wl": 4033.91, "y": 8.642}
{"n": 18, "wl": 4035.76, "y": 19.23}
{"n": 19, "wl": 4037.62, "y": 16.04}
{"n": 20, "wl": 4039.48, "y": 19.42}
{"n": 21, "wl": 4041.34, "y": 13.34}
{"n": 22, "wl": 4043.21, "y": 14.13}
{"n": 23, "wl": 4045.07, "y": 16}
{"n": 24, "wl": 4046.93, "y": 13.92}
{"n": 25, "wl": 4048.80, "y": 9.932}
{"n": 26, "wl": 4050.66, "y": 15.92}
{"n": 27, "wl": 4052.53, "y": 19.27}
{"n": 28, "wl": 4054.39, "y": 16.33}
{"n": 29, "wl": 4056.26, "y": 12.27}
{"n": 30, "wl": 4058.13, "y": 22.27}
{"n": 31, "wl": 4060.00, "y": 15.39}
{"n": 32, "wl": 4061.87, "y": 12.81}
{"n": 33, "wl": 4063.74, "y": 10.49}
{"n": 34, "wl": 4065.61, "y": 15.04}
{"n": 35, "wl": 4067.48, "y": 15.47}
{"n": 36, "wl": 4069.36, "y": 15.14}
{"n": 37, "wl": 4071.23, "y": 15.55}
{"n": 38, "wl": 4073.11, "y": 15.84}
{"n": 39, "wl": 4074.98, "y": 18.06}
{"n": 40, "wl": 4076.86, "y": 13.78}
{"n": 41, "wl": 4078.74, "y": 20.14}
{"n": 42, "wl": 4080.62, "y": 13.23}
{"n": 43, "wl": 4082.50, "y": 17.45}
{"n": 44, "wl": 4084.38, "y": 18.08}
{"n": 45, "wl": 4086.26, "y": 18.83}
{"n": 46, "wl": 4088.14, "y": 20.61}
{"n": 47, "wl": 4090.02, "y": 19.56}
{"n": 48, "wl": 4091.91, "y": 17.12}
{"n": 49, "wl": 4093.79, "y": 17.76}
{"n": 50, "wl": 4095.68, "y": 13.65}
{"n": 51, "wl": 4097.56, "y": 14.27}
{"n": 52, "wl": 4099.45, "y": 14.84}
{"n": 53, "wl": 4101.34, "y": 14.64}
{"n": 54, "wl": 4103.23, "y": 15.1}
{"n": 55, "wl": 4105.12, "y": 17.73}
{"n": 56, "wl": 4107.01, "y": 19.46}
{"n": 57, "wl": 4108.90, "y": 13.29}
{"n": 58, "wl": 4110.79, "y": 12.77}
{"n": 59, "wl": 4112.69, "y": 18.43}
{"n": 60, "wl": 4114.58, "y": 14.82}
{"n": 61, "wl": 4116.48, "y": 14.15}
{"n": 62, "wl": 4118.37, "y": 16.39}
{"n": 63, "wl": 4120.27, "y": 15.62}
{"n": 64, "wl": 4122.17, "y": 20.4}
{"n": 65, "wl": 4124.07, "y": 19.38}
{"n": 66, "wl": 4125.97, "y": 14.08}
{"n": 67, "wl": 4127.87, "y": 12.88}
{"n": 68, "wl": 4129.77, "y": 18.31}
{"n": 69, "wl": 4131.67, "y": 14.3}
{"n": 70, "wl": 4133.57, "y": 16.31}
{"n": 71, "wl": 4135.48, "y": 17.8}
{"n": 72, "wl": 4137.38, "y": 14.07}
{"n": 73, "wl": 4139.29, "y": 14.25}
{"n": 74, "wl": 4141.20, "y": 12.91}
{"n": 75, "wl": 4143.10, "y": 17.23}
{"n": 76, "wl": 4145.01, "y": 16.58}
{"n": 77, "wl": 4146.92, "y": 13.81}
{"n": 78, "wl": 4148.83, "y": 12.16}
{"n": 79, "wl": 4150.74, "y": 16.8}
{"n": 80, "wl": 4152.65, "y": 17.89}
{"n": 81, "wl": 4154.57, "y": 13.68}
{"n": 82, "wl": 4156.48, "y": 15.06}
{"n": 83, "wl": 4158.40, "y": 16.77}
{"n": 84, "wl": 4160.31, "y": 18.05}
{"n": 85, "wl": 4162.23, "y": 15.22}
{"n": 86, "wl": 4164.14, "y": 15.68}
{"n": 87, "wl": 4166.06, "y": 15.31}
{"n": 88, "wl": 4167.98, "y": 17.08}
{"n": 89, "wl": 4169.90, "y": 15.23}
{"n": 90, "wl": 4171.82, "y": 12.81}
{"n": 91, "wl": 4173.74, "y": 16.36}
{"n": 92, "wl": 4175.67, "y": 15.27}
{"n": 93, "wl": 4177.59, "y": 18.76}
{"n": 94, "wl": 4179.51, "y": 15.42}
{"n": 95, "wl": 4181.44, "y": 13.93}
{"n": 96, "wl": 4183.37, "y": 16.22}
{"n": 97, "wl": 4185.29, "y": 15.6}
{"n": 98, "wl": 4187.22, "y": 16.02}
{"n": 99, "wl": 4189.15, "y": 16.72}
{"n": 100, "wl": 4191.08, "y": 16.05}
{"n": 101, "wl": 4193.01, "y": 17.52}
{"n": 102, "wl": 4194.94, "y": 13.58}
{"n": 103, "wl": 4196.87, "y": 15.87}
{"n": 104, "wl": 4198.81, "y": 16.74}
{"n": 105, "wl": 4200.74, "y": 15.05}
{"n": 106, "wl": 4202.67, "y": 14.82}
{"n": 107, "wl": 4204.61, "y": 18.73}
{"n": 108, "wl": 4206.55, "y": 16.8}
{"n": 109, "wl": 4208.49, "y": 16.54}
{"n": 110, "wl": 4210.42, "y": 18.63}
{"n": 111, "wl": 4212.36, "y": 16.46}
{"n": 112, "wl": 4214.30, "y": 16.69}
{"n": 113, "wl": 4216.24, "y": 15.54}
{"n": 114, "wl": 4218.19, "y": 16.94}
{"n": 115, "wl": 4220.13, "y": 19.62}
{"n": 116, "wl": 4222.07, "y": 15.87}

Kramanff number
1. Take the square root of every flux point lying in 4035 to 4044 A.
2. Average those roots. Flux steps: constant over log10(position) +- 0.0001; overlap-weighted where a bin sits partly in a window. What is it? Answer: 4.04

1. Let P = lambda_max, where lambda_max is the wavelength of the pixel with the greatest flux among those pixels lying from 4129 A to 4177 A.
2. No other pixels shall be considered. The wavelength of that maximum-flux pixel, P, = 4129.77 A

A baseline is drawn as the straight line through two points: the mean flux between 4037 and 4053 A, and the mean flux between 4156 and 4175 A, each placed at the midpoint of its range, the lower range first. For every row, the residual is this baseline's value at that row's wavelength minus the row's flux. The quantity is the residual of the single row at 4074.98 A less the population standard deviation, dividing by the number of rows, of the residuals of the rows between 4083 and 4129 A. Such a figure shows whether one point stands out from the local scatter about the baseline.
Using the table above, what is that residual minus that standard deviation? -5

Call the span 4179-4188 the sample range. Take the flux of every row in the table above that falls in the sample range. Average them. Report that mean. 15.4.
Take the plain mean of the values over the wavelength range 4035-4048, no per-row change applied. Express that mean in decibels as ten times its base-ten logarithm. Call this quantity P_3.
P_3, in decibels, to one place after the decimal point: 12.0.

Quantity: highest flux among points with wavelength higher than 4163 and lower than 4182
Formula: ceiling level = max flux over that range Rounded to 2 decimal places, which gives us 18.76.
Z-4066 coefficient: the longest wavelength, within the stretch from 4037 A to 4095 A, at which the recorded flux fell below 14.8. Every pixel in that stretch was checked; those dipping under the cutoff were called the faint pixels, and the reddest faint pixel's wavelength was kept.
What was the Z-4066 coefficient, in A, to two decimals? 4080.62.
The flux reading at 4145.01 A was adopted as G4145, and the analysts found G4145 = 16.58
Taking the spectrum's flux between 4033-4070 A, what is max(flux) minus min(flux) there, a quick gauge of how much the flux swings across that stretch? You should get 13.6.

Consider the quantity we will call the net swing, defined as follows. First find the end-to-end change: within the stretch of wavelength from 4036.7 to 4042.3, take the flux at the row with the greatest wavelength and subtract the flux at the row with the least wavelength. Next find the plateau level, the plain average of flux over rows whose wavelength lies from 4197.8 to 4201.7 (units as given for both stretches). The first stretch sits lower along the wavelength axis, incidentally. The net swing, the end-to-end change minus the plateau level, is -18.6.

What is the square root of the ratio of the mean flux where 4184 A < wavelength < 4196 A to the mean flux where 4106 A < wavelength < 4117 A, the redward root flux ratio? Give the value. 1.01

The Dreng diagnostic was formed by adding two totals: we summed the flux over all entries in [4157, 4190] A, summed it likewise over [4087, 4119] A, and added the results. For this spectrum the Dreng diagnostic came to 545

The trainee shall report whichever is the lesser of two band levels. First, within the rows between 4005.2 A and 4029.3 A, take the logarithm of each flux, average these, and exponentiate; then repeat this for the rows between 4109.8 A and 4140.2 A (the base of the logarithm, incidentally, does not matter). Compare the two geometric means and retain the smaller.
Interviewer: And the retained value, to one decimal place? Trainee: 15.7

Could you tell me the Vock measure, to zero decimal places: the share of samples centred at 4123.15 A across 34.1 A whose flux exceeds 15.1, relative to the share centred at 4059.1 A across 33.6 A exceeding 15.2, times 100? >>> 90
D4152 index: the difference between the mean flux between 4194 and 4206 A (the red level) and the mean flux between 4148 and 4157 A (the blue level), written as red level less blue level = 0.7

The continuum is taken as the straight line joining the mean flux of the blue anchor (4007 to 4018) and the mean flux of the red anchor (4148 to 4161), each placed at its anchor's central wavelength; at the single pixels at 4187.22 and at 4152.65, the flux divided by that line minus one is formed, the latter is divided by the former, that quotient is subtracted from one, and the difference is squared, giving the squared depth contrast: 1.1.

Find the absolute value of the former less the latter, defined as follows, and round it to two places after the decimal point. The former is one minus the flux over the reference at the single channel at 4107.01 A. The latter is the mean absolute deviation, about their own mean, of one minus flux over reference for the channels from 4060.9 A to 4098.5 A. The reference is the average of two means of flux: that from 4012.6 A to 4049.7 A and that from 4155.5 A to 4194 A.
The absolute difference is 0.36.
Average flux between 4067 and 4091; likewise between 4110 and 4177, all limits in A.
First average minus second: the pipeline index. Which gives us 1.4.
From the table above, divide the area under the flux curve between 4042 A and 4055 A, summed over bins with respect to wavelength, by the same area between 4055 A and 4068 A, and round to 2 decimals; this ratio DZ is 1.01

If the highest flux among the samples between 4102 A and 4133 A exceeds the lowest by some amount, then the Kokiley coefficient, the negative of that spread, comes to -7.6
